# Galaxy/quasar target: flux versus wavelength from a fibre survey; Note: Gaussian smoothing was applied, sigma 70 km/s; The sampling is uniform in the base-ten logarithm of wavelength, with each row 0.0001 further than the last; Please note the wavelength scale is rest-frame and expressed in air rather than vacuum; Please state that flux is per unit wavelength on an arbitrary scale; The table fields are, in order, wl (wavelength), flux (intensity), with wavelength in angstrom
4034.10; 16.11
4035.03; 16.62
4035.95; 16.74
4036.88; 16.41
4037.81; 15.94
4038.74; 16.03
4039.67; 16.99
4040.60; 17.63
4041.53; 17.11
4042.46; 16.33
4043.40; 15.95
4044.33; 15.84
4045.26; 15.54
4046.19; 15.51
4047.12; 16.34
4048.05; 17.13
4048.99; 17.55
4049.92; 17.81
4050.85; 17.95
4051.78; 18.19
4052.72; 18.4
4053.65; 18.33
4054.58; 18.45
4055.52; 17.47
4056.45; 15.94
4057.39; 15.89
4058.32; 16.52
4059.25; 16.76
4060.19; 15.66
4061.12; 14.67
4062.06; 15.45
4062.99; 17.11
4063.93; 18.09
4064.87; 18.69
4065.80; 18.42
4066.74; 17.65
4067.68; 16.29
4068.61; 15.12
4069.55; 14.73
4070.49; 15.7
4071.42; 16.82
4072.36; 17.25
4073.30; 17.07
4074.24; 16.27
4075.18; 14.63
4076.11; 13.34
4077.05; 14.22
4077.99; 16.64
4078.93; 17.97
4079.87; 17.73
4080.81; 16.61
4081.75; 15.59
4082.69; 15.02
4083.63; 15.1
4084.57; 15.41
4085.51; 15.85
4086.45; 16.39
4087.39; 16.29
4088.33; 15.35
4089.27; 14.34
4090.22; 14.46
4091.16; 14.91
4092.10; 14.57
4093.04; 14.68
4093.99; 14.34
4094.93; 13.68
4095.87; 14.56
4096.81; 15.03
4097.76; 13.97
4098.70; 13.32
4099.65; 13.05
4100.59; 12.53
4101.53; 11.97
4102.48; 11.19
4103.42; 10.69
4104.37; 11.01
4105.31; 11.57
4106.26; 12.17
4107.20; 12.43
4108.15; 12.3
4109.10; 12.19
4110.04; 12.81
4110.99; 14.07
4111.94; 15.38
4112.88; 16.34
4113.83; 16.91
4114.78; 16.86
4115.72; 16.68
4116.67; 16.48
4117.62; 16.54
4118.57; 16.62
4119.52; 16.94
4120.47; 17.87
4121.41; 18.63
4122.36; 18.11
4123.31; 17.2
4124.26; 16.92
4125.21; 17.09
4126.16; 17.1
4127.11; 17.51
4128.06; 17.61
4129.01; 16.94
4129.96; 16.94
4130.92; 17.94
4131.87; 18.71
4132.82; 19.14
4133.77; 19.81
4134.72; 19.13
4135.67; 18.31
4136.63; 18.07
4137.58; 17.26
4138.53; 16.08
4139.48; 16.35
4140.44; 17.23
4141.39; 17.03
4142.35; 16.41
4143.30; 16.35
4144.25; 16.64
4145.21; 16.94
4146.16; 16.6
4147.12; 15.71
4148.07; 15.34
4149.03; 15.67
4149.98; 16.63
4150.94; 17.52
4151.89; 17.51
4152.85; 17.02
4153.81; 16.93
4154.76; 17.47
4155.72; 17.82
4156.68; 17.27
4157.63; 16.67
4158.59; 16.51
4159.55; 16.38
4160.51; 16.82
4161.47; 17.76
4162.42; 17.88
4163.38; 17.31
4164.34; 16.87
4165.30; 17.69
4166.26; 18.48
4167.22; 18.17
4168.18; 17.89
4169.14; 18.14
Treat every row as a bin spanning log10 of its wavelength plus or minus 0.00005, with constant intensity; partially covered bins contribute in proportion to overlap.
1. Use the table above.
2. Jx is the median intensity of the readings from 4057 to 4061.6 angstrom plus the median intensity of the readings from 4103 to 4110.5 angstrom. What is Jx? 28.1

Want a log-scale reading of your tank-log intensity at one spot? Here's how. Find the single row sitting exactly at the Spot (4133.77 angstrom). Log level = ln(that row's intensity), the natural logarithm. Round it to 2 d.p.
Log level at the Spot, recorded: 2.99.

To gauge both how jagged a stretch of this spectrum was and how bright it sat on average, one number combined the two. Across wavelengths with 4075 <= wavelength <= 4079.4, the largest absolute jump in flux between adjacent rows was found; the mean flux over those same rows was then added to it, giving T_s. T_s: 17.8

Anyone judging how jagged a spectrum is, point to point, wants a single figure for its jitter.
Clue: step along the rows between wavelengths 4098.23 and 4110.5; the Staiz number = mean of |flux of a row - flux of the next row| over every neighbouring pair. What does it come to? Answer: 0.44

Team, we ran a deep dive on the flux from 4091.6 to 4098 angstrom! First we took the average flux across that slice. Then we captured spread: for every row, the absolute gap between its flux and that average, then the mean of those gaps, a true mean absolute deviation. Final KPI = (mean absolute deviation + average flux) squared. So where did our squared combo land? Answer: 218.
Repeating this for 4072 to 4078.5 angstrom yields 288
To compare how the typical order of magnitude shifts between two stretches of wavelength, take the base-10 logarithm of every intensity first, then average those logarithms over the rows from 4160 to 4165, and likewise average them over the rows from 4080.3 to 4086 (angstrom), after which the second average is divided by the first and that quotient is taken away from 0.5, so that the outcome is -0.463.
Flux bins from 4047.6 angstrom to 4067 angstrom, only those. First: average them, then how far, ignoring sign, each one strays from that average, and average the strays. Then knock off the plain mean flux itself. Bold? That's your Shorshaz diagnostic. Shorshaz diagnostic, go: -16.3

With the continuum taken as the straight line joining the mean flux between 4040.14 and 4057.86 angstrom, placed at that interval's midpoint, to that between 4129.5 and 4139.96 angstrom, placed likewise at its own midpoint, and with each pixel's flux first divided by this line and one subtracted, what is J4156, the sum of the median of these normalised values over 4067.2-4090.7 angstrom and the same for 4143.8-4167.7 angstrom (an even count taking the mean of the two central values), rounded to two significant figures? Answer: -0.15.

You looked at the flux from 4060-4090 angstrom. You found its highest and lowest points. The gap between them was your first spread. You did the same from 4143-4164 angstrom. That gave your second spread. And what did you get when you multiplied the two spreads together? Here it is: 14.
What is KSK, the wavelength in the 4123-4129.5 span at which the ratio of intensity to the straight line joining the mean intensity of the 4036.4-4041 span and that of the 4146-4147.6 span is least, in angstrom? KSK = 4124.26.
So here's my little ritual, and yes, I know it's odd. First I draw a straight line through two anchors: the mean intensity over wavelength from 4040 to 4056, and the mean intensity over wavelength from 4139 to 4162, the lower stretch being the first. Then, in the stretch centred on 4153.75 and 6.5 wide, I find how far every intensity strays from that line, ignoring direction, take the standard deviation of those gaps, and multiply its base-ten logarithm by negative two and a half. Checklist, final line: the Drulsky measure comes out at 1.3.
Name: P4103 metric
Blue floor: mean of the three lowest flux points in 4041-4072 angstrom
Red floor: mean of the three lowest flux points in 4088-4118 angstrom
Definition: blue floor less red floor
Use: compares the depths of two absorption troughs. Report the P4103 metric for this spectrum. 4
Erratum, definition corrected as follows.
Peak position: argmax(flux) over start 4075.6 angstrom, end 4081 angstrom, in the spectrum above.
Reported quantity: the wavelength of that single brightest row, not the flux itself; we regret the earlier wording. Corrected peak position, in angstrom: 4078.93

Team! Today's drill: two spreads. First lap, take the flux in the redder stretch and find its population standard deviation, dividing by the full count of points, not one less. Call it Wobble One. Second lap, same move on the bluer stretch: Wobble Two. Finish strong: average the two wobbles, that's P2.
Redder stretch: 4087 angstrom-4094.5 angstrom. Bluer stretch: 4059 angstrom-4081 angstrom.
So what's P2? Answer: 1.01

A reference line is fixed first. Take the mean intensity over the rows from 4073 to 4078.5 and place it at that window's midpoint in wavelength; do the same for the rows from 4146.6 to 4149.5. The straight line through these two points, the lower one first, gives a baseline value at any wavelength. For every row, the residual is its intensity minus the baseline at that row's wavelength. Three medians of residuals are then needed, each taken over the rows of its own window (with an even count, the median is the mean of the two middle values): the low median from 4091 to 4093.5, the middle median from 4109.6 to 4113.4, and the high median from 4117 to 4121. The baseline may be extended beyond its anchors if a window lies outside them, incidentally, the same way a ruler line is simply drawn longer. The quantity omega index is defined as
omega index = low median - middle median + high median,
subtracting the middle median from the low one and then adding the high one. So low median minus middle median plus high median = 1.3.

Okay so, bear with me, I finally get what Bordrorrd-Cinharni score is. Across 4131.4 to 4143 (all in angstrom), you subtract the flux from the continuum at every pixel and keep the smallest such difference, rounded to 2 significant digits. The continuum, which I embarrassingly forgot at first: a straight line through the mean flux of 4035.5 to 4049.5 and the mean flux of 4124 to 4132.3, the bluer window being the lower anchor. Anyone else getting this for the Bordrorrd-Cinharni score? -2.3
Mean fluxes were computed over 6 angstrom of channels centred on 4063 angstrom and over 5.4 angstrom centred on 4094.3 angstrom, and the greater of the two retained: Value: 16.9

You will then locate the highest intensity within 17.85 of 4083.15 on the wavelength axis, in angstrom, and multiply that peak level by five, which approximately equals 92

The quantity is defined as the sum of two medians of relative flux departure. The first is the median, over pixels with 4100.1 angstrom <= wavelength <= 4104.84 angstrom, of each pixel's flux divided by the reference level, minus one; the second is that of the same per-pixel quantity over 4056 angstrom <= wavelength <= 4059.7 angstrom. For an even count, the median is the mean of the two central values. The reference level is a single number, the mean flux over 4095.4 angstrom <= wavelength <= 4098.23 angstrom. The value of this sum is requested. -0.11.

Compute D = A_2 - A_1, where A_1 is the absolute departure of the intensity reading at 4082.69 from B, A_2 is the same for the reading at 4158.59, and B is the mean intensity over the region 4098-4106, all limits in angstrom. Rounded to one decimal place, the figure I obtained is 1.5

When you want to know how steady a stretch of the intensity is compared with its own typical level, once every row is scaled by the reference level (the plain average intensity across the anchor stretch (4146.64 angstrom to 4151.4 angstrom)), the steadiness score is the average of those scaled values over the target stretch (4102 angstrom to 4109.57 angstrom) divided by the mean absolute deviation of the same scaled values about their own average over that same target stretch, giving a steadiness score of 20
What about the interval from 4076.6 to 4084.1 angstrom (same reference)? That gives 14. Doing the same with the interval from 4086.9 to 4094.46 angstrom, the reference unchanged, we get 31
